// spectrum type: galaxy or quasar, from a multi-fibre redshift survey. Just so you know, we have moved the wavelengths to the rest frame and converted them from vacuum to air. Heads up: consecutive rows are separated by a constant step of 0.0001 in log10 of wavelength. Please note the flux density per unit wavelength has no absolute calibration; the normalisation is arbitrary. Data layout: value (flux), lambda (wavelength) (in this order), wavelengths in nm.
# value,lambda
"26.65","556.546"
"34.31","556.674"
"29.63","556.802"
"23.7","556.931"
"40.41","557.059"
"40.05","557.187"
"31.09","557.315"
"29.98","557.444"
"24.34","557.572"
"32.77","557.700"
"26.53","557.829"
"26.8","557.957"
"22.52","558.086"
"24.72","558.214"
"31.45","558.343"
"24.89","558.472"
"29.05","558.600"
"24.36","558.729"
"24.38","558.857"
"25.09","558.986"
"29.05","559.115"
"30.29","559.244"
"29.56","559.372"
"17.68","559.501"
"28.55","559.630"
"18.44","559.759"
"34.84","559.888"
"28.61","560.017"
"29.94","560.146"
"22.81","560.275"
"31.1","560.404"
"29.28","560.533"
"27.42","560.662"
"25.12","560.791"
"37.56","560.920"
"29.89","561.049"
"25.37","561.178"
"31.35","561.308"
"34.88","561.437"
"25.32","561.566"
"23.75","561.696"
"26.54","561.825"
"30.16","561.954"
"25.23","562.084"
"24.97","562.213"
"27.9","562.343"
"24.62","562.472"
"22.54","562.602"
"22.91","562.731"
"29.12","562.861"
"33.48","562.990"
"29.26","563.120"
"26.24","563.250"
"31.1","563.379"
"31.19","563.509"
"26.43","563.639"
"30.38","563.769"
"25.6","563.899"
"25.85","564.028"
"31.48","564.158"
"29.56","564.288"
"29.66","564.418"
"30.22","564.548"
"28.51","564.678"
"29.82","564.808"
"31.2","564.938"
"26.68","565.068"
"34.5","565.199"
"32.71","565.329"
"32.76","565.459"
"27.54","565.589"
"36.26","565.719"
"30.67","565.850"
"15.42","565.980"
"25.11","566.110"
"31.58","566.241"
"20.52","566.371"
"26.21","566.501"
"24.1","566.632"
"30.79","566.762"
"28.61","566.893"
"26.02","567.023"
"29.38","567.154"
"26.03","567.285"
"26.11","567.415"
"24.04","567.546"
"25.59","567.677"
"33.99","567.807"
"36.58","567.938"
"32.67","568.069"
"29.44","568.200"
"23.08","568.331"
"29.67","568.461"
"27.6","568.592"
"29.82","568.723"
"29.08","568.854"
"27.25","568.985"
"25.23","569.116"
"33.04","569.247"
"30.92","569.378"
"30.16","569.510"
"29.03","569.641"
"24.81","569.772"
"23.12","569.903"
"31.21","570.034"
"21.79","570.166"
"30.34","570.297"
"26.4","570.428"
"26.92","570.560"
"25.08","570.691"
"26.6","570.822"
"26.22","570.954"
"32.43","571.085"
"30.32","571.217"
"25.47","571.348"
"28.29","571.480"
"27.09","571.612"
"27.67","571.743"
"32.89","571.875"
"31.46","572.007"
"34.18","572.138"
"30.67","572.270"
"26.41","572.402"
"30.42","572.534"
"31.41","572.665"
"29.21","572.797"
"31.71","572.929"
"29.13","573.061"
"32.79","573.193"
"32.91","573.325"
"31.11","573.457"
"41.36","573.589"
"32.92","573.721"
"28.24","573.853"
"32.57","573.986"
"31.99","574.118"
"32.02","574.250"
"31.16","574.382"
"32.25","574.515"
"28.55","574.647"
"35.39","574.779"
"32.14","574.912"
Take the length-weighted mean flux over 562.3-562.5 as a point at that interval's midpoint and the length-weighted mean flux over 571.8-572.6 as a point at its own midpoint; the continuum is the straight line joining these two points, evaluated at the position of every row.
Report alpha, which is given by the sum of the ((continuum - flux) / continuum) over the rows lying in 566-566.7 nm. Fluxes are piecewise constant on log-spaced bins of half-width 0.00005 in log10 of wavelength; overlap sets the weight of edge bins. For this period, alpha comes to 0.5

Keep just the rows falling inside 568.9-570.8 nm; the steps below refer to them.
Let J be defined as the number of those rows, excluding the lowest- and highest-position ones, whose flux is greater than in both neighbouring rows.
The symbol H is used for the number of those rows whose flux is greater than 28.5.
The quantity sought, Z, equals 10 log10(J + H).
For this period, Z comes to 10.0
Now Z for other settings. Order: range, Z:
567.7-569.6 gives 11.5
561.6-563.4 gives 9.0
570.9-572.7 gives 10.8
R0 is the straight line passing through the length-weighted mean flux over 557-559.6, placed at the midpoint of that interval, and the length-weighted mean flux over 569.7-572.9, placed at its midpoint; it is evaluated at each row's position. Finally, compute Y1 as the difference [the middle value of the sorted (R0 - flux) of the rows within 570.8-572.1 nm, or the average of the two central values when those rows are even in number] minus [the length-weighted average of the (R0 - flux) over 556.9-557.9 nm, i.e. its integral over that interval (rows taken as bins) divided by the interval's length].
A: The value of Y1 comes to 3.5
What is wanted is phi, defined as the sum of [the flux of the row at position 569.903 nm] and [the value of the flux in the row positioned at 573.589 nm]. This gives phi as 64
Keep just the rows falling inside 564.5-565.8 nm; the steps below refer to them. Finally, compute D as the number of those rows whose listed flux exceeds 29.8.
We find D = 7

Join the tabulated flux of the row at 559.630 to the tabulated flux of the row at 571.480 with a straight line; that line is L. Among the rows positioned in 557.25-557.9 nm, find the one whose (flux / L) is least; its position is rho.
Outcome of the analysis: 557.572 nm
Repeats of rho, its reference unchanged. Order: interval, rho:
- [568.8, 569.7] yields 569.116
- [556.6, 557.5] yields 556.931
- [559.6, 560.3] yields 559.759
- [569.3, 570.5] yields 570.166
